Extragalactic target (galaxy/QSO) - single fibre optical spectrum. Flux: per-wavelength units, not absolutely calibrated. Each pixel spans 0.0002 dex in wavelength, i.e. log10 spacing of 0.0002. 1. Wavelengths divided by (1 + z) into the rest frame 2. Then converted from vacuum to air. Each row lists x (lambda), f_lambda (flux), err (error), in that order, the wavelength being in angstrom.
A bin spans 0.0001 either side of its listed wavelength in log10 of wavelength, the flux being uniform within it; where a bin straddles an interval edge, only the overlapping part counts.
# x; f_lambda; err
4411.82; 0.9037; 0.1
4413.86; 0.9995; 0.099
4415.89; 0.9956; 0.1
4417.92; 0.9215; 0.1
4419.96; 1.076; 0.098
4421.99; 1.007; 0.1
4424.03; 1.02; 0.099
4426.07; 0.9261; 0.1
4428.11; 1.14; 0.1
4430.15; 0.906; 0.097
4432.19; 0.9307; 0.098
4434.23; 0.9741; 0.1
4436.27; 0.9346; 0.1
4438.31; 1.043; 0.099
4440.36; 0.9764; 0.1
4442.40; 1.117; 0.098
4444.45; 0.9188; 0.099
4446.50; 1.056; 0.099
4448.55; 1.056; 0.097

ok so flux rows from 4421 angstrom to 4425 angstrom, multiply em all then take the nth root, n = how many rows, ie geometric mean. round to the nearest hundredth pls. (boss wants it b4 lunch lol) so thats 1.01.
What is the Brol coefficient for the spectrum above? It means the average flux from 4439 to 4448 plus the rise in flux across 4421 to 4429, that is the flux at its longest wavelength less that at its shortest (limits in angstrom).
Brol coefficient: 1.15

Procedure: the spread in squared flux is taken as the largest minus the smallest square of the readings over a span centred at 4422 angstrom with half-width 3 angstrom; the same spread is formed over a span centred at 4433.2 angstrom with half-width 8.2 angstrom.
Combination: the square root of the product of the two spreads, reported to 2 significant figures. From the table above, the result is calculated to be 0.26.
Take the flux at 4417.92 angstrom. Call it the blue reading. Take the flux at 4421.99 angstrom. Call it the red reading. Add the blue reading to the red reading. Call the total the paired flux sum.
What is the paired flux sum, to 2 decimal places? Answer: 1.93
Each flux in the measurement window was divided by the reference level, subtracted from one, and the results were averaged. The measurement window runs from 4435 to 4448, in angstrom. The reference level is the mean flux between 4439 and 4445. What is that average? 0.00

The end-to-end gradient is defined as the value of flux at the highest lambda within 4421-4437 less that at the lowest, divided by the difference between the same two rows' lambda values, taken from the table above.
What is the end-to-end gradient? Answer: -0.01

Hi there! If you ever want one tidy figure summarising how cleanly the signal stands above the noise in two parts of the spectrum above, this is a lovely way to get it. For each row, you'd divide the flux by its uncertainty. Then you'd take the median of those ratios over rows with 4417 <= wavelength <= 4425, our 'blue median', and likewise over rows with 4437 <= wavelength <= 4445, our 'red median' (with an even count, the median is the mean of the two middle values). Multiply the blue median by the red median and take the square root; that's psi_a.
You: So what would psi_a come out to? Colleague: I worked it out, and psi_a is 10.2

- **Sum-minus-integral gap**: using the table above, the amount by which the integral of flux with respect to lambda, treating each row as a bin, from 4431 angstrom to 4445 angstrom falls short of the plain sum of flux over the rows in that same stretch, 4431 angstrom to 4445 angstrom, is -7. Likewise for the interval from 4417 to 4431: -7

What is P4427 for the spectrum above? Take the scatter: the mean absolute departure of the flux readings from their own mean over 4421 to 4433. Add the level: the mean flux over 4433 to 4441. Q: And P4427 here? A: 1.049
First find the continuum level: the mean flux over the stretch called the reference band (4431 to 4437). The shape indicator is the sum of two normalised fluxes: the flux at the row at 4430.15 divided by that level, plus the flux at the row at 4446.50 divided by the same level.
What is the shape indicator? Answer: 2.07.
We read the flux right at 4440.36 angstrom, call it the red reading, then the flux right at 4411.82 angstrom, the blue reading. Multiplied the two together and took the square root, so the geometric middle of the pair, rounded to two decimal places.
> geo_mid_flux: 0.94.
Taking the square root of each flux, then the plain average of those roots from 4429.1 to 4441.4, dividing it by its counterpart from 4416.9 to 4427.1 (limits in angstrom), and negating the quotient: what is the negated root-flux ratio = -0.99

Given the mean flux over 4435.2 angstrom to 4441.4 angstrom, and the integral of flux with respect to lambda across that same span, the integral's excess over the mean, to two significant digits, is 5.1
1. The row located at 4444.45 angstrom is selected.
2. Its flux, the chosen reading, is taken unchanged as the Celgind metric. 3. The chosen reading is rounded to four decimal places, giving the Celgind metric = 0.9188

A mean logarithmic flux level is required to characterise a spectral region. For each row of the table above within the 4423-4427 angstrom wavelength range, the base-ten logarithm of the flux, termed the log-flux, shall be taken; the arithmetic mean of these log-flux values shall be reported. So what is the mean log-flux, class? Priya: -0.012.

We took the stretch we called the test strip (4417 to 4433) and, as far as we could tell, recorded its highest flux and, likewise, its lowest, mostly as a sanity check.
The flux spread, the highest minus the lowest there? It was 0.23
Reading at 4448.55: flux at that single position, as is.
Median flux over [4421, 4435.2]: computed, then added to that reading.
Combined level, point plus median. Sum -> 2.03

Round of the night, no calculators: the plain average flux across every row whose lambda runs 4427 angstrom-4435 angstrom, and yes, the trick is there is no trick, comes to 0.99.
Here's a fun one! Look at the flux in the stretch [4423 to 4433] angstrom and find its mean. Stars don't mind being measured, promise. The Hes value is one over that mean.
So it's 1.02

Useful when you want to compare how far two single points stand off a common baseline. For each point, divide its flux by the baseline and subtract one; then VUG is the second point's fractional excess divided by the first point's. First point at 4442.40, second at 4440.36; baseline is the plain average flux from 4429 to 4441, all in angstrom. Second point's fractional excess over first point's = 0.1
